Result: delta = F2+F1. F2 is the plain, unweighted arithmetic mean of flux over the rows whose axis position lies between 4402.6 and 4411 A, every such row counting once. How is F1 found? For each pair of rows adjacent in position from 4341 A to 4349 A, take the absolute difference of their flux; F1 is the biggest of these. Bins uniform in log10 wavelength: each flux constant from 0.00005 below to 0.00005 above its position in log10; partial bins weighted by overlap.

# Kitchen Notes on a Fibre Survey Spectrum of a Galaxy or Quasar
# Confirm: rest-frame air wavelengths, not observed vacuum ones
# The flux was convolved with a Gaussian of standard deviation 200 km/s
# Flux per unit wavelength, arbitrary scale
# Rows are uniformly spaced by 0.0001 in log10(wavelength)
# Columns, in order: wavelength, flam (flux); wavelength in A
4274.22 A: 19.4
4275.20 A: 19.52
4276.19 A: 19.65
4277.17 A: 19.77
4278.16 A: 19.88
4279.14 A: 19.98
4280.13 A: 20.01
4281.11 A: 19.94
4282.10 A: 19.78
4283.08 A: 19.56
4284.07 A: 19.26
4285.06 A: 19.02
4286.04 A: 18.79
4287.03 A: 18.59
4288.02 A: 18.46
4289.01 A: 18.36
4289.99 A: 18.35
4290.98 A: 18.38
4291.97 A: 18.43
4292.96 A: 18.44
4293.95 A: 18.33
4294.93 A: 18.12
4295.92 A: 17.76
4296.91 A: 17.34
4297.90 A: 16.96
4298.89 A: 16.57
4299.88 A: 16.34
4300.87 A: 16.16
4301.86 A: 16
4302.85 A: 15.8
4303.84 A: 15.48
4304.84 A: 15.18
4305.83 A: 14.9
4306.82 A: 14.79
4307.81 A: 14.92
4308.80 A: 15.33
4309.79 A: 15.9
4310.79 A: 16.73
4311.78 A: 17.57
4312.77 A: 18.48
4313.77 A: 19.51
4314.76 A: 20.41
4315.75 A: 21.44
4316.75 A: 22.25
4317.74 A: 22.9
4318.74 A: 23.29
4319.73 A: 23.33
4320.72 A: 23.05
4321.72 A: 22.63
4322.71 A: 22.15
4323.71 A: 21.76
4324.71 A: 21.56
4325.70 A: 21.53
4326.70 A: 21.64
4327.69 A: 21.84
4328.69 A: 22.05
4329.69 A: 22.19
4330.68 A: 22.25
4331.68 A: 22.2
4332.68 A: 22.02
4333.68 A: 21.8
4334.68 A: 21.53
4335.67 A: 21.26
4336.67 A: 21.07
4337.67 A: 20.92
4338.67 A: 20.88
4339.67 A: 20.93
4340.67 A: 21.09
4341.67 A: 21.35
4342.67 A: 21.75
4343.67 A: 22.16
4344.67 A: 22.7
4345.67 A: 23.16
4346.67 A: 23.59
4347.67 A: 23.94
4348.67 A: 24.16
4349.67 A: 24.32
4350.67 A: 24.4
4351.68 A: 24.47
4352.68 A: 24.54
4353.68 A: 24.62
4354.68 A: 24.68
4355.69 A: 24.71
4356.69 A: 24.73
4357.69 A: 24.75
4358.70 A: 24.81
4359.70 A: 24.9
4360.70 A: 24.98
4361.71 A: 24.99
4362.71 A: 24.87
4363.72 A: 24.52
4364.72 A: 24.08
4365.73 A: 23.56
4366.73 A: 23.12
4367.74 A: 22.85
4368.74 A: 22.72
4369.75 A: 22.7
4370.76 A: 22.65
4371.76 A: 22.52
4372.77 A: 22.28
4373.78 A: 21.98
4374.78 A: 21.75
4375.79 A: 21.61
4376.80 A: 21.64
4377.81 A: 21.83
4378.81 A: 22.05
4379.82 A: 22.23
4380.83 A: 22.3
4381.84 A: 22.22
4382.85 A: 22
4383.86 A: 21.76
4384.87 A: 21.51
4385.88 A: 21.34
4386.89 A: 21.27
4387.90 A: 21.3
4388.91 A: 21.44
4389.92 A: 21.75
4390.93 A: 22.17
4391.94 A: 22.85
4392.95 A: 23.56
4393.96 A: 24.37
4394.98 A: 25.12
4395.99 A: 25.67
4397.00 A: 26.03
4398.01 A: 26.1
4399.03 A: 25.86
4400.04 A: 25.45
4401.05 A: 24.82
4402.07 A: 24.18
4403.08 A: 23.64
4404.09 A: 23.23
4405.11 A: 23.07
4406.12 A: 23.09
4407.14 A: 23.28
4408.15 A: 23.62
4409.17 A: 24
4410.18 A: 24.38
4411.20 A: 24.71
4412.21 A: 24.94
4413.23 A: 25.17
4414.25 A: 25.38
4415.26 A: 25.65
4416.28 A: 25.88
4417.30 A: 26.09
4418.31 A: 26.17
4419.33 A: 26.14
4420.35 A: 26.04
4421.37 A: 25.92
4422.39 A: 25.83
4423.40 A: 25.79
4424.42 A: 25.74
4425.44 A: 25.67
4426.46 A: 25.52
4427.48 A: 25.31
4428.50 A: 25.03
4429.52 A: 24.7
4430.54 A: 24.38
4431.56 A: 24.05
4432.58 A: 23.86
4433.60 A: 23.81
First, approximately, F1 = 0.54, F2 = 23.5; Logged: 24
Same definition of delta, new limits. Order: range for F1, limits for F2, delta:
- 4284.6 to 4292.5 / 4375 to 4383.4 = 22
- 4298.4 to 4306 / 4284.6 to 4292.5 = 19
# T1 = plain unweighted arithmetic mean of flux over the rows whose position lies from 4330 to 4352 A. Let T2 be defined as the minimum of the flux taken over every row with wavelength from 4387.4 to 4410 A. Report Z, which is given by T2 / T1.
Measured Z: 1.0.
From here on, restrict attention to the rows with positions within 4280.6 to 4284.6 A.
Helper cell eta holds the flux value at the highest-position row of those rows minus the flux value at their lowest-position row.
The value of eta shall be -0.7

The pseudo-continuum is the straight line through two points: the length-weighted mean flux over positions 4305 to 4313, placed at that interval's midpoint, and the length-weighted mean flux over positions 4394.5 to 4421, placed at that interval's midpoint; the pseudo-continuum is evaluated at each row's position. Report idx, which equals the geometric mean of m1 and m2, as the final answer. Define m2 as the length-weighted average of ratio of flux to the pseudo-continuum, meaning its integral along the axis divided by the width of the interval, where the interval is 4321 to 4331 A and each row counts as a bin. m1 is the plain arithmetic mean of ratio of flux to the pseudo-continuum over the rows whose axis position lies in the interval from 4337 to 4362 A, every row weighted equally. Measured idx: 1.22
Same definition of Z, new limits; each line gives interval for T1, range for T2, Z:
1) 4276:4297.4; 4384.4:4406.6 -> 1.1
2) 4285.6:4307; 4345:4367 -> 1.3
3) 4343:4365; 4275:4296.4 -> 0.7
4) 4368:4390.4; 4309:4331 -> 0.7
